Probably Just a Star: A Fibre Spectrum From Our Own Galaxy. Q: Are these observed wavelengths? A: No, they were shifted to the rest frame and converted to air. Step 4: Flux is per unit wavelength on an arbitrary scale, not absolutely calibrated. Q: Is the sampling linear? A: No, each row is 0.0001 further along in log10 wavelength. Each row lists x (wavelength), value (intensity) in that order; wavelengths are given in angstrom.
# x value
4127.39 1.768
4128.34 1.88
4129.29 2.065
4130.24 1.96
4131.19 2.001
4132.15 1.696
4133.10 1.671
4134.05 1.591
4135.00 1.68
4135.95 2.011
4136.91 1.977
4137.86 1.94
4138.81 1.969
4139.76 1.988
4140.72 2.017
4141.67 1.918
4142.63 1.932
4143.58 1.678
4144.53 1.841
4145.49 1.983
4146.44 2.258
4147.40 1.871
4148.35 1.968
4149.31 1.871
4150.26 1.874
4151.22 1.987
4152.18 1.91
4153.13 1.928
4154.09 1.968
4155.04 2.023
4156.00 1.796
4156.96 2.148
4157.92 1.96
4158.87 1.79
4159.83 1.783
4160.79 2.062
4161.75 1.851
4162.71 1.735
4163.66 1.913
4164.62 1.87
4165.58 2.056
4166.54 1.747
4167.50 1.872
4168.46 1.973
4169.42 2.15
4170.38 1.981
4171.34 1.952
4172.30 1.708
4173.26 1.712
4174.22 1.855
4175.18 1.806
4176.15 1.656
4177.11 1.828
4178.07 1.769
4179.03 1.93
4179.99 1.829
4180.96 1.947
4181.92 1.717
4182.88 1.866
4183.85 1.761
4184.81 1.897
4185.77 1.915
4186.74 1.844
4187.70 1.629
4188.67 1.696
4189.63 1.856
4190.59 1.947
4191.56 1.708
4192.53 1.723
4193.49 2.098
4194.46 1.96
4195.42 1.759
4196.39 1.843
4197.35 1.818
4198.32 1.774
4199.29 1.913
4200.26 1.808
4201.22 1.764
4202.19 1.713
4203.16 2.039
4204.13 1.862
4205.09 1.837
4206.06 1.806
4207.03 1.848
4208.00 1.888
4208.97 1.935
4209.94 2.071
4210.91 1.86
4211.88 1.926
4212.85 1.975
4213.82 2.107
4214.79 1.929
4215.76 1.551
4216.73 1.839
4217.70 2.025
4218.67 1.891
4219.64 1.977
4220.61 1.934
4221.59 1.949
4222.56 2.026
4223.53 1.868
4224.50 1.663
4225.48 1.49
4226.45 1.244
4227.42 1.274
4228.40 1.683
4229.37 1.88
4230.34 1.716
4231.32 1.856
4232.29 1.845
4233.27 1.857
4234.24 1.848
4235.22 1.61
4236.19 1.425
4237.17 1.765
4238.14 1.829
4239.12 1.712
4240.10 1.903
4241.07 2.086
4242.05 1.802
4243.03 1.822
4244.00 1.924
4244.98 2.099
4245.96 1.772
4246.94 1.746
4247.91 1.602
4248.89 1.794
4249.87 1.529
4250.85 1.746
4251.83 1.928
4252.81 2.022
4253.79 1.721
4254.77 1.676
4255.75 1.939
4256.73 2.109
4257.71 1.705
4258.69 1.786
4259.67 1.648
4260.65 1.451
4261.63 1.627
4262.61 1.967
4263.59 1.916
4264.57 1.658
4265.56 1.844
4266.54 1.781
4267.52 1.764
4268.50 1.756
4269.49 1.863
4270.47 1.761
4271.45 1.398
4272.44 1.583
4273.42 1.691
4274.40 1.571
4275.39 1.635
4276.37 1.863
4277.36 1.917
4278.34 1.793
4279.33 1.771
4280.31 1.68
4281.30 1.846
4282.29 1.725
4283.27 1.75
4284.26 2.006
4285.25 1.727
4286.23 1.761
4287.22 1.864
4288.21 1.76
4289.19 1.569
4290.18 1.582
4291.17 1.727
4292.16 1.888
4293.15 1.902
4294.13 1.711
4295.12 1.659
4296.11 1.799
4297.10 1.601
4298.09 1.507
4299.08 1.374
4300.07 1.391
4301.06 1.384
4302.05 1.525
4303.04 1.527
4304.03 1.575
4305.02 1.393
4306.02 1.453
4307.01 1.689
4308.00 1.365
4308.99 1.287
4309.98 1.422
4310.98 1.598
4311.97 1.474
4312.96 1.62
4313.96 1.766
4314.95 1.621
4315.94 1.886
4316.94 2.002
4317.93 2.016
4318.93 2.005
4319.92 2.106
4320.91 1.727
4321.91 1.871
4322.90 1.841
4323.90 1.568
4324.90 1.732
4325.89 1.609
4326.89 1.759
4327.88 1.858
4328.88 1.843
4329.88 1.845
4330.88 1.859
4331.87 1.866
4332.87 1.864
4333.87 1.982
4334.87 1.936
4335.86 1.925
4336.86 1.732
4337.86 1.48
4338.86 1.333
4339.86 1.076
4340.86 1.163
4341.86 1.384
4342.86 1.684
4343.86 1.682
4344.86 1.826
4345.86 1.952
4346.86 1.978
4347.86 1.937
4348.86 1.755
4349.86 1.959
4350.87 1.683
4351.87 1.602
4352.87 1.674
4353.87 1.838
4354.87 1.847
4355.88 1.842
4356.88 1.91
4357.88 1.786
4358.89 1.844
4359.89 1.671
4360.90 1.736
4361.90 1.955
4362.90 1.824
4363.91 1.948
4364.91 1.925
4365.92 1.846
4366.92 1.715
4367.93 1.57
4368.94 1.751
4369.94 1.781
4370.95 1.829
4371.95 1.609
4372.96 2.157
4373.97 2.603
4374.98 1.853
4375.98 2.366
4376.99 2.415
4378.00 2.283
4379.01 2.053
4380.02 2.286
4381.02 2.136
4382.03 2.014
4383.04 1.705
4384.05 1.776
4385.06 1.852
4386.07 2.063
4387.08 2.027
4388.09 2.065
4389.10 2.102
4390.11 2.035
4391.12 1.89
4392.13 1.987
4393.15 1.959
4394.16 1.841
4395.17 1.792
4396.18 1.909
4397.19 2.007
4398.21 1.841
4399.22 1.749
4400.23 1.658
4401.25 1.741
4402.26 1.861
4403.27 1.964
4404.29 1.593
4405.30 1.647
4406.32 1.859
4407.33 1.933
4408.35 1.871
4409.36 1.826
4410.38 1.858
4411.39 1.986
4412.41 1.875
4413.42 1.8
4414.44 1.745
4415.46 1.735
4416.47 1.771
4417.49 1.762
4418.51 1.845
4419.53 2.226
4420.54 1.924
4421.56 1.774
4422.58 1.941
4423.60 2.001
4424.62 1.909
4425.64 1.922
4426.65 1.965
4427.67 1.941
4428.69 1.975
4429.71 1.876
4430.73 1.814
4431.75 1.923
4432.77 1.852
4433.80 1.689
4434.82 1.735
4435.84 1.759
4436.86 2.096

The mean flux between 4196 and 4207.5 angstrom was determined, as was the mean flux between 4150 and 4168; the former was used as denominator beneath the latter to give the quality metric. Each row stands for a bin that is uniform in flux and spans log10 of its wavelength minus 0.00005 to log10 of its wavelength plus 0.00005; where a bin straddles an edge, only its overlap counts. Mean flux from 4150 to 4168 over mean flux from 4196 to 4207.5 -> 1.04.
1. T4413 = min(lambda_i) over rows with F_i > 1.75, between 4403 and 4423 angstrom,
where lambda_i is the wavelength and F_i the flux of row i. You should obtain 4403.27 angstrom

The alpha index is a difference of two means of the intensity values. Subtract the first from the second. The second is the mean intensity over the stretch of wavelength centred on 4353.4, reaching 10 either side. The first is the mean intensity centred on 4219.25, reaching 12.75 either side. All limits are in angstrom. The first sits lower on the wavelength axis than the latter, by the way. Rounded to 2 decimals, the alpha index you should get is -0.01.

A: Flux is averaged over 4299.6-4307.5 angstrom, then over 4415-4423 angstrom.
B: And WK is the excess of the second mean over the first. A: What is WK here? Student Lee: 0.38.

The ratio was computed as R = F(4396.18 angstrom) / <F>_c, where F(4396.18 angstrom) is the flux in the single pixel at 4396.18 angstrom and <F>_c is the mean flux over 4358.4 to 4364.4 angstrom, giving 1.043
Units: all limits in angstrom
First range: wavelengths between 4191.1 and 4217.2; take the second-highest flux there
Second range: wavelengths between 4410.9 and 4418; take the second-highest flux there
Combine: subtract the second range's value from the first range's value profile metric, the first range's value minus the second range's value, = 0.22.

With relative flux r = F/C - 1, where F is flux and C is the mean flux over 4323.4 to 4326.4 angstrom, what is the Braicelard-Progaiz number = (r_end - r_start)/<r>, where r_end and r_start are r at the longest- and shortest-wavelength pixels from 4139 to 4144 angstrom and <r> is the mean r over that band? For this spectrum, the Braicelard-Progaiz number -1.1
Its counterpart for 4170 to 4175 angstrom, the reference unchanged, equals -0.6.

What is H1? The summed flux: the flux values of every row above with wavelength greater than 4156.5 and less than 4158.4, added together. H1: 4.11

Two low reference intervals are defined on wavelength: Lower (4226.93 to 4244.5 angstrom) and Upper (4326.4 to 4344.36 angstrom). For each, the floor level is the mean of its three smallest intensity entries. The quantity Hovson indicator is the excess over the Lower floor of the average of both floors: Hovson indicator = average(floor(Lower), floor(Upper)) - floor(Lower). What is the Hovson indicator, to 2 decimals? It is -0.12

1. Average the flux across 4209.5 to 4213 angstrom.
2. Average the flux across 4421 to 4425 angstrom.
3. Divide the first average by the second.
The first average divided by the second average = 1.03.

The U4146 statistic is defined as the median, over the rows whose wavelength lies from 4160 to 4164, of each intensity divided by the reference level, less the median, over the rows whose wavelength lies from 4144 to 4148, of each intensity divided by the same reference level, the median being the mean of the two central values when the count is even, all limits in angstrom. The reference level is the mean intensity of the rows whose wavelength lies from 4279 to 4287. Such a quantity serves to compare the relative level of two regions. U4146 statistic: -0.03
